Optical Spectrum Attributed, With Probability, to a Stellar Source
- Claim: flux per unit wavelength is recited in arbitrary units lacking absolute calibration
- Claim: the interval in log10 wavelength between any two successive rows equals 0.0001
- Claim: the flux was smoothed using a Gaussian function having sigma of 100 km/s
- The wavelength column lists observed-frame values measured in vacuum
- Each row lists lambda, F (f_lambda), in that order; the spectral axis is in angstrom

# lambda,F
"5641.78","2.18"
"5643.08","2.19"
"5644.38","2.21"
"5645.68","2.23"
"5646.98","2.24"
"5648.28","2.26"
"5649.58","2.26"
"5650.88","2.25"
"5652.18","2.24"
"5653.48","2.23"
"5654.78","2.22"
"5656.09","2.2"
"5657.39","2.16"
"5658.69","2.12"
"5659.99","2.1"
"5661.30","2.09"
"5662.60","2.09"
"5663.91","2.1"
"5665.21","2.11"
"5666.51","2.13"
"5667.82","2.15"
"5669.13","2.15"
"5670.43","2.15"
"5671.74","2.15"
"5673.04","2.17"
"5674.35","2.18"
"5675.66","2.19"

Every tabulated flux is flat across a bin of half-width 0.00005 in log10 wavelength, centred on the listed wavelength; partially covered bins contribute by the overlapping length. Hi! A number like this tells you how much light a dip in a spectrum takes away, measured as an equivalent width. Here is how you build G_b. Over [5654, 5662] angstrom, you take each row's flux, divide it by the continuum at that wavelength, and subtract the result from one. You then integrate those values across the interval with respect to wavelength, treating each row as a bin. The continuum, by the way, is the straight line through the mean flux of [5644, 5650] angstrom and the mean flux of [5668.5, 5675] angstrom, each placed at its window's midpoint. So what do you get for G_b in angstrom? 0.20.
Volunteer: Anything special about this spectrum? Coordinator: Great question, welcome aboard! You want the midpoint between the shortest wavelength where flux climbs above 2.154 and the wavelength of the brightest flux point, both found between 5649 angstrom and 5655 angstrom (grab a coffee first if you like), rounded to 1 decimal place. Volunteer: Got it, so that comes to 5649.6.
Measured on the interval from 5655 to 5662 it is 5656.1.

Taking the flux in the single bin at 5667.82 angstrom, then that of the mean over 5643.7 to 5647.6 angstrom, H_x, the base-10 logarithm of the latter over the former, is 0.015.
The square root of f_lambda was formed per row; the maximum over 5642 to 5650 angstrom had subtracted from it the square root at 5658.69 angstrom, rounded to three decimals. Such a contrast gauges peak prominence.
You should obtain 0.047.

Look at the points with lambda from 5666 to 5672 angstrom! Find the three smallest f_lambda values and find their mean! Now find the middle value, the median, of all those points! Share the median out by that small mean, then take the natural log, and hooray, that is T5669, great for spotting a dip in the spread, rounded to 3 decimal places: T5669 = 0.003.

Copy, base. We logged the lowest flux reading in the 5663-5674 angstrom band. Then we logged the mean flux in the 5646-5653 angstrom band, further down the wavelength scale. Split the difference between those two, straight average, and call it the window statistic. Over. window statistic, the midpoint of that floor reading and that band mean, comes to 2.175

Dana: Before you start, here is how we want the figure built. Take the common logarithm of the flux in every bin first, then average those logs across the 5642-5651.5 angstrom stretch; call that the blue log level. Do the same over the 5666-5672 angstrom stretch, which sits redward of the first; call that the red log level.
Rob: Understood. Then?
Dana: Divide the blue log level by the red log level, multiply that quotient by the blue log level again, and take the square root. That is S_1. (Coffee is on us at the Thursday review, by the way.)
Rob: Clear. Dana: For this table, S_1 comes 0.606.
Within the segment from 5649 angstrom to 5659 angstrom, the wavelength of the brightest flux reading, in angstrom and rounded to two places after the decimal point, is 5649.58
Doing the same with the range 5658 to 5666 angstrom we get 5658.69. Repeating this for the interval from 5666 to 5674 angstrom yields 5673.04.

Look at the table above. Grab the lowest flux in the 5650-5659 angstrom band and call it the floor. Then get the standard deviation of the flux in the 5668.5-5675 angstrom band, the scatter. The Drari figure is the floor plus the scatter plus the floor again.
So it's 4.25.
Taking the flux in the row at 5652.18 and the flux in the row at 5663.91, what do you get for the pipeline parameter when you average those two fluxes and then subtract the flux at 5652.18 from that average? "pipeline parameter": -0.07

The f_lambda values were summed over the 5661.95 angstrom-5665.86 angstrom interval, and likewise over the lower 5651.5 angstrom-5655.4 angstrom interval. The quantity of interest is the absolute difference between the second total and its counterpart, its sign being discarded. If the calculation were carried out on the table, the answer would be 0.39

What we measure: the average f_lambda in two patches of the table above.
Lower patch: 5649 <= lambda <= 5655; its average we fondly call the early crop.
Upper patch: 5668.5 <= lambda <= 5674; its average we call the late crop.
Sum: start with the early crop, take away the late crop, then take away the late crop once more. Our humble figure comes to -2.07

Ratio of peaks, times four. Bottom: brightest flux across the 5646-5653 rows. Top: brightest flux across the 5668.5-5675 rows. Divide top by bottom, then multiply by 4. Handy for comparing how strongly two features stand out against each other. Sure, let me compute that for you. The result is 3.858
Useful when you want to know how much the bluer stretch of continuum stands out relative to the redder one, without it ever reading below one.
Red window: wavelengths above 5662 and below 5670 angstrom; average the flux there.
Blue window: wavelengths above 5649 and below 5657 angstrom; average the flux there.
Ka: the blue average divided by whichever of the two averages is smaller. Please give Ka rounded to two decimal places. 1.05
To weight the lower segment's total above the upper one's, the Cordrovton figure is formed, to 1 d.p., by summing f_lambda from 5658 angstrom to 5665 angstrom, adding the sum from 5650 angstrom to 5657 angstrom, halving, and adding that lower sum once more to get 22.0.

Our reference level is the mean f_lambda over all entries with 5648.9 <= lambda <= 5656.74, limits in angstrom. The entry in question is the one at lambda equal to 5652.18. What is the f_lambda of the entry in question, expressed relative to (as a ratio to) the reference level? 1.00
